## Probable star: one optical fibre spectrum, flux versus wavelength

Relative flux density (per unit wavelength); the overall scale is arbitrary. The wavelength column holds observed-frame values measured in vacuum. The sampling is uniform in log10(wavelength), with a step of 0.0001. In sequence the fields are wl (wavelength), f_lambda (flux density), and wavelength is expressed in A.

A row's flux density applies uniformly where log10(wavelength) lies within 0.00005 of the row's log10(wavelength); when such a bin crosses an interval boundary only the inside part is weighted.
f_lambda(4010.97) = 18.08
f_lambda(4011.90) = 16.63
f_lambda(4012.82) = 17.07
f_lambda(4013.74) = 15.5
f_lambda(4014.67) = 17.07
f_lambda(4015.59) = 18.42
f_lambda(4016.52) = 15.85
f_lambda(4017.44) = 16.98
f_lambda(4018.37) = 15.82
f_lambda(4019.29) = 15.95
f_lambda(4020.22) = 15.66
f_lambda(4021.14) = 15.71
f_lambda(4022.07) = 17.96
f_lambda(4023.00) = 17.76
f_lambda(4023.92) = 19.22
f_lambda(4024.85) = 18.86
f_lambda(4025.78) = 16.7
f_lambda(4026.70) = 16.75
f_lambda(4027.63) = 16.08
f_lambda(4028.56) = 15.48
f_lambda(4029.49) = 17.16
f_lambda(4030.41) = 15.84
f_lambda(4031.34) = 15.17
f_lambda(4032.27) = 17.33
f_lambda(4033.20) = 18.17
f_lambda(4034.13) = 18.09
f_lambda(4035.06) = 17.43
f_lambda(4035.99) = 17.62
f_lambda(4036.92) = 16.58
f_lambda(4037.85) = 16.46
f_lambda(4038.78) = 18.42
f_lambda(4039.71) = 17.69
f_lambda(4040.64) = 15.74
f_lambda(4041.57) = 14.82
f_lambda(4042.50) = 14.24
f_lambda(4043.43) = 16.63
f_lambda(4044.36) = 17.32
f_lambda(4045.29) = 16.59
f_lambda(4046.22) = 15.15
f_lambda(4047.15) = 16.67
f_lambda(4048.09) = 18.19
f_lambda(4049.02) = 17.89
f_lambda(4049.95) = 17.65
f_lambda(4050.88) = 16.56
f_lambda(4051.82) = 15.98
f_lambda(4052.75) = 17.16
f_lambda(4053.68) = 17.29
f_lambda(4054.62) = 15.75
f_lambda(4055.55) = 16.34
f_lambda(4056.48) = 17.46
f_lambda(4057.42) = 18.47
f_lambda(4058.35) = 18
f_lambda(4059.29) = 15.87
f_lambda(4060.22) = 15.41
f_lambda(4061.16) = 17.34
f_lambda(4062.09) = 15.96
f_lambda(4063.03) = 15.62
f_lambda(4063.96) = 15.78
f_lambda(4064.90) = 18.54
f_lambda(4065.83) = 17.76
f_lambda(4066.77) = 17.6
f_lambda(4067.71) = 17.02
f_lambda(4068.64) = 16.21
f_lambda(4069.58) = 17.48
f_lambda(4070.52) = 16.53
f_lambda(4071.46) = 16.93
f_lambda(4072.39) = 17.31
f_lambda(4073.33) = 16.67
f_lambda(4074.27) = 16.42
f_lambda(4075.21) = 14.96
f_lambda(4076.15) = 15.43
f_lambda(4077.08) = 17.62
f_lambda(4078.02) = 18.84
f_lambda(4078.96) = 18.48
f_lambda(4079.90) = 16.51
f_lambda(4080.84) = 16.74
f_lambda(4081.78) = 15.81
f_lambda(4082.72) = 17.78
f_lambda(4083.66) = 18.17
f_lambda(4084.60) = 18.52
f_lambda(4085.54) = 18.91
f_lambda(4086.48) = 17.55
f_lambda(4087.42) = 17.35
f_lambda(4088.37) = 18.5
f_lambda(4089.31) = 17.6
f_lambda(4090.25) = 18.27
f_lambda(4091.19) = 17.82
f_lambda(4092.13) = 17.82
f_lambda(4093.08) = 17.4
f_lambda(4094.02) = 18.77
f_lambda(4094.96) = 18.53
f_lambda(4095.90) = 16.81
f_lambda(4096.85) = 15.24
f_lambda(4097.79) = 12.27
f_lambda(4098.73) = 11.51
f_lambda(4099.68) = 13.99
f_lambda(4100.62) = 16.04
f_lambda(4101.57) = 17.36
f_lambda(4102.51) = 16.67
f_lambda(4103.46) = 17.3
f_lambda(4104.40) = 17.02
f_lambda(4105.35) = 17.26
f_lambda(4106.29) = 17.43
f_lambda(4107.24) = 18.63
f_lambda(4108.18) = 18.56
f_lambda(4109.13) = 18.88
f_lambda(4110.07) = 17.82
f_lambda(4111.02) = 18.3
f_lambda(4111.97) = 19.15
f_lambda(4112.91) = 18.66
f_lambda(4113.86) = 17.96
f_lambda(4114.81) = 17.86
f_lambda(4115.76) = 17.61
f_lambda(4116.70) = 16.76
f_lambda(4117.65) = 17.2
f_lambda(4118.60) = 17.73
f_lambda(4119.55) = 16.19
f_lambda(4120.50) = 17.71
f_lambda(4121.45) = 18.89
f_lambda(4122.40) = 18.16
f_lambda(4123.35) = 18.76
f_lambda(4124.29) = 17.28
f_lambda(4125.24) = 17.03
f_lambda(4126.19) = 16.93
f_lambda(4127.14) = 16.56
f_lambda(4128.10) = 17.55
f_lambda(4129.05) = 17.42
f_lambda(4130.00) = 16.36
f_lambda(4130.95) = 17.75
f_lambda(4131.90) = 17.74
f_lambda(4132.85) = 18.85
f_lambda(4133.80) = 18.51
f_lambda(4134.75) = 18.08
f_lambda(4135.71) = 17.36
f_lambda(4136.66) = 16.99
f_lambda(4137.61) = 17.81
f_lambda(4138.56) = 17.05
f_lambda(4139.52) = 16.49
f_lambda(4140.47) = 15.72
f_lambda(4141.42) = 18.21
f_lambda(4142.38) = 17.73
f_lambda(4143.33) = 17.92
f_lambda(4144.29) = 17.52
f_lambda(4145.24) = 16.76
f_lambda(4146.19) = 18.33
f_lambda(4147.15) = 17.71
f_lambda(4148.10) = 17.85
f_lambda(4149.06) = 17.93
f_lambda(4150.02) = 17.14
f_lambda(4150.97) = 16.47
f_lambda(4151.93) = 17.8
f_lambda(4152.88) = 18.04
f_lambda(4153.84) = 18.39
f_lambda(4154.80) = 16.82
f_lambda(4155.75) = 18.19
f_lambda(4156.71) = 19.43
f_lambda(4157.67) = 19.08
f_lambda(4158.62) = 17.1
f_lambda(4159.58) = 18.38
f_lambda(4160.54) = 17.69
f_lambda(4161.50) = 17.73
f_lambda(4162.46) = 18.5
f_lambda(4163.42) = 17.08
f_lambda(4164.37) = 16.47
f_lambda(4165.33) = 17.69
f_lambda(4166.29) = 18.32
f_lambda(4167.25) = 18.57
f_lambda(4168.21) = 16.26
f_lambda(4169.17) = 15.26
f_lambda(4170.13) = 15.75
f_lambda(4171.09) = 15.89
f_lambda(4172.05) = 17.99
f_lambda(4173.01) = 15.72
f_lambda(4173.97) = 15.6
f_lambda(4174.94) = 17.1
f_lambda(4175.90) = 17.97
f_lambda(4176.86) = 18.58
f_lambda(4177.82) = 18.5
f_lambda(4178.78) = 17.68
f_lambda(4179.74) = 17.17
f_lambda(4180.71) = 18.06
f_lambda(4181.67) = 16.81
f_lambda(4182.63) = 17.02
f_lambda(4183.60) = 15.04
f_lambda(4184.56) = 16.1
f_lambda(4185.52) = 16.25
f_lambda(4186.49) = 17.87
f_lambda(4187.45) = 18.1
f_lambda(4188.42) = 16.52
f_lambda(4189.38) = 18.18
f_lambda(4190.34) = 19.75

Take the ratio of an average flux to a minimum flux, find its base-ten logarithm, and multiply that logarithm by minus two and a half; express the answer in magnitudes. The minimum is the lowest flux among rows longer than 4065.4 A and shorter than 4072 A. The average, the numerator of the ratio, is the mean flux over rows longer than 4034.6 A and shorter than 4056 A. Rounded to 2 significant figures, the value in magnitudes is -0.033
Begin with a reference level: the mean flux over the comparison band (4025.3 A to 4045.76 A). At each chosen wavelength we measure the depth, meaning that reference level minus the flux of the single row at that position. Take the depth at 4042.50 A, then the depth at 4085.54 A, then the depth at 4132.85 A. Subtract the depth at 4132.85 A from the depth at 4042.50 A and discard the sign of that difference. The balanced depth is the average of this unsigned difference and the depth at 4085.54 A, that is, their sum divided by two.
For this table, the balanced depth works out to 1.2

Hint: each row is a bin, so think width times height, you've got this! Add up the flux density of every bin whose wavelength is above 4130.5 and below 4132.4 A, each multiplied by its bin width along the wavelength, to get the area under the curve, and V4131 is 33.8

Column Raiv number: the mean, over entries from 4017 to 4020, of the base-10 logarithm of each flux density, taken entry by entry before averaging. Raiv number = 1.21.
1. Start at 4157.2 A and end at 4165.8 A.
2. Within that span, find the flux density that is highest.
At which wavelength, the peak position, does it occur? 4157.67 A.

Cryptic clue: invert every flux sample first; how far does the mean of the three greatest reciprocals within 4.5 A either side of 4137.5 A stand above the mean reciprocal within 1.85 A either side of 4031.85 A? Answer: 0.001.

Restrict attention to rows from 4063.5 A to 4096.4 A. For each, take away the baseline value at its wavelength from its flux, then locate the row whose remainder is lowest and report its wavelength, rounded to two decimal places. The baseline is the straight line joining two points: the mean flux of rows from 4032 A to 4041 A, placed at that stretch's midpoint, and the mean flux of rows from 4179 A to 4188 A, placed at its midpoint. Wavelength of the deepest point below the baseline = 4075.21 A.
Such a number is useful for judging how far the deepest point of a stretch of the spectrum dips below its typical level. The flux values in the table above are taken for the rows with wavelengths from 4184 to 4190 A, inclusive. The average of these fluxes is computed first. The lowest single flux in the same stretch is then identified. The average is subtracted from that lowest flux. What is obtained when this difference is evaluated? -1.1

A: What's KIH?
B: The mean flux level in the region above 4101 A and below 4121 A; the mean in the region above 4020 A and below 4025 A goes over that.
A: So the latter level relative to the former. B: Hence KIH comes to 0.99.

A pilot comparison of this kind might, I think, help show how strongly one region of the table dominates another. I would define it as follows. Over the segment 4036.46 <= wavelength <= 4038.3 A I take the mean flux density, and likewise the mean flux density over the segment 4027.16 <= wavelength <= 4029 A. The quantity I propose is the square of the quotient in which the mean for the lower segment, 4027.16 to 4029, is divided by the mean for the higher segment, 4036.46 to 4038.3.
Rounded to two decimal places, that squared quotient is 0.91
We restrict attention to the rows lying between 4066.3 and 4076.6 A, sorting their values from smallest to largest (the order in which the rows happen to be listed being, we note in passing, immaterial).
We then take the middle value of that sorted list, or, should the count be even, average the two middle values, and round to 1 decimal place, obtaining 16.7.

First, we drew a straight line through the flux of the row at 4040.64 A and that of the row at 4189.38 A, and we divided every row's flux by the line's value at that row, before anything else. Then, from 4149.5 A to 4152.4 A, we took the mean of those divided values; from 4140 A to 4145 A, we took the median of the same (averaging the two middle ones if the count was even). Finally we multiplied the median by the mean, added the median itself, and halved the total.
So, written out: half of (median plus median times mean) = 1.006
